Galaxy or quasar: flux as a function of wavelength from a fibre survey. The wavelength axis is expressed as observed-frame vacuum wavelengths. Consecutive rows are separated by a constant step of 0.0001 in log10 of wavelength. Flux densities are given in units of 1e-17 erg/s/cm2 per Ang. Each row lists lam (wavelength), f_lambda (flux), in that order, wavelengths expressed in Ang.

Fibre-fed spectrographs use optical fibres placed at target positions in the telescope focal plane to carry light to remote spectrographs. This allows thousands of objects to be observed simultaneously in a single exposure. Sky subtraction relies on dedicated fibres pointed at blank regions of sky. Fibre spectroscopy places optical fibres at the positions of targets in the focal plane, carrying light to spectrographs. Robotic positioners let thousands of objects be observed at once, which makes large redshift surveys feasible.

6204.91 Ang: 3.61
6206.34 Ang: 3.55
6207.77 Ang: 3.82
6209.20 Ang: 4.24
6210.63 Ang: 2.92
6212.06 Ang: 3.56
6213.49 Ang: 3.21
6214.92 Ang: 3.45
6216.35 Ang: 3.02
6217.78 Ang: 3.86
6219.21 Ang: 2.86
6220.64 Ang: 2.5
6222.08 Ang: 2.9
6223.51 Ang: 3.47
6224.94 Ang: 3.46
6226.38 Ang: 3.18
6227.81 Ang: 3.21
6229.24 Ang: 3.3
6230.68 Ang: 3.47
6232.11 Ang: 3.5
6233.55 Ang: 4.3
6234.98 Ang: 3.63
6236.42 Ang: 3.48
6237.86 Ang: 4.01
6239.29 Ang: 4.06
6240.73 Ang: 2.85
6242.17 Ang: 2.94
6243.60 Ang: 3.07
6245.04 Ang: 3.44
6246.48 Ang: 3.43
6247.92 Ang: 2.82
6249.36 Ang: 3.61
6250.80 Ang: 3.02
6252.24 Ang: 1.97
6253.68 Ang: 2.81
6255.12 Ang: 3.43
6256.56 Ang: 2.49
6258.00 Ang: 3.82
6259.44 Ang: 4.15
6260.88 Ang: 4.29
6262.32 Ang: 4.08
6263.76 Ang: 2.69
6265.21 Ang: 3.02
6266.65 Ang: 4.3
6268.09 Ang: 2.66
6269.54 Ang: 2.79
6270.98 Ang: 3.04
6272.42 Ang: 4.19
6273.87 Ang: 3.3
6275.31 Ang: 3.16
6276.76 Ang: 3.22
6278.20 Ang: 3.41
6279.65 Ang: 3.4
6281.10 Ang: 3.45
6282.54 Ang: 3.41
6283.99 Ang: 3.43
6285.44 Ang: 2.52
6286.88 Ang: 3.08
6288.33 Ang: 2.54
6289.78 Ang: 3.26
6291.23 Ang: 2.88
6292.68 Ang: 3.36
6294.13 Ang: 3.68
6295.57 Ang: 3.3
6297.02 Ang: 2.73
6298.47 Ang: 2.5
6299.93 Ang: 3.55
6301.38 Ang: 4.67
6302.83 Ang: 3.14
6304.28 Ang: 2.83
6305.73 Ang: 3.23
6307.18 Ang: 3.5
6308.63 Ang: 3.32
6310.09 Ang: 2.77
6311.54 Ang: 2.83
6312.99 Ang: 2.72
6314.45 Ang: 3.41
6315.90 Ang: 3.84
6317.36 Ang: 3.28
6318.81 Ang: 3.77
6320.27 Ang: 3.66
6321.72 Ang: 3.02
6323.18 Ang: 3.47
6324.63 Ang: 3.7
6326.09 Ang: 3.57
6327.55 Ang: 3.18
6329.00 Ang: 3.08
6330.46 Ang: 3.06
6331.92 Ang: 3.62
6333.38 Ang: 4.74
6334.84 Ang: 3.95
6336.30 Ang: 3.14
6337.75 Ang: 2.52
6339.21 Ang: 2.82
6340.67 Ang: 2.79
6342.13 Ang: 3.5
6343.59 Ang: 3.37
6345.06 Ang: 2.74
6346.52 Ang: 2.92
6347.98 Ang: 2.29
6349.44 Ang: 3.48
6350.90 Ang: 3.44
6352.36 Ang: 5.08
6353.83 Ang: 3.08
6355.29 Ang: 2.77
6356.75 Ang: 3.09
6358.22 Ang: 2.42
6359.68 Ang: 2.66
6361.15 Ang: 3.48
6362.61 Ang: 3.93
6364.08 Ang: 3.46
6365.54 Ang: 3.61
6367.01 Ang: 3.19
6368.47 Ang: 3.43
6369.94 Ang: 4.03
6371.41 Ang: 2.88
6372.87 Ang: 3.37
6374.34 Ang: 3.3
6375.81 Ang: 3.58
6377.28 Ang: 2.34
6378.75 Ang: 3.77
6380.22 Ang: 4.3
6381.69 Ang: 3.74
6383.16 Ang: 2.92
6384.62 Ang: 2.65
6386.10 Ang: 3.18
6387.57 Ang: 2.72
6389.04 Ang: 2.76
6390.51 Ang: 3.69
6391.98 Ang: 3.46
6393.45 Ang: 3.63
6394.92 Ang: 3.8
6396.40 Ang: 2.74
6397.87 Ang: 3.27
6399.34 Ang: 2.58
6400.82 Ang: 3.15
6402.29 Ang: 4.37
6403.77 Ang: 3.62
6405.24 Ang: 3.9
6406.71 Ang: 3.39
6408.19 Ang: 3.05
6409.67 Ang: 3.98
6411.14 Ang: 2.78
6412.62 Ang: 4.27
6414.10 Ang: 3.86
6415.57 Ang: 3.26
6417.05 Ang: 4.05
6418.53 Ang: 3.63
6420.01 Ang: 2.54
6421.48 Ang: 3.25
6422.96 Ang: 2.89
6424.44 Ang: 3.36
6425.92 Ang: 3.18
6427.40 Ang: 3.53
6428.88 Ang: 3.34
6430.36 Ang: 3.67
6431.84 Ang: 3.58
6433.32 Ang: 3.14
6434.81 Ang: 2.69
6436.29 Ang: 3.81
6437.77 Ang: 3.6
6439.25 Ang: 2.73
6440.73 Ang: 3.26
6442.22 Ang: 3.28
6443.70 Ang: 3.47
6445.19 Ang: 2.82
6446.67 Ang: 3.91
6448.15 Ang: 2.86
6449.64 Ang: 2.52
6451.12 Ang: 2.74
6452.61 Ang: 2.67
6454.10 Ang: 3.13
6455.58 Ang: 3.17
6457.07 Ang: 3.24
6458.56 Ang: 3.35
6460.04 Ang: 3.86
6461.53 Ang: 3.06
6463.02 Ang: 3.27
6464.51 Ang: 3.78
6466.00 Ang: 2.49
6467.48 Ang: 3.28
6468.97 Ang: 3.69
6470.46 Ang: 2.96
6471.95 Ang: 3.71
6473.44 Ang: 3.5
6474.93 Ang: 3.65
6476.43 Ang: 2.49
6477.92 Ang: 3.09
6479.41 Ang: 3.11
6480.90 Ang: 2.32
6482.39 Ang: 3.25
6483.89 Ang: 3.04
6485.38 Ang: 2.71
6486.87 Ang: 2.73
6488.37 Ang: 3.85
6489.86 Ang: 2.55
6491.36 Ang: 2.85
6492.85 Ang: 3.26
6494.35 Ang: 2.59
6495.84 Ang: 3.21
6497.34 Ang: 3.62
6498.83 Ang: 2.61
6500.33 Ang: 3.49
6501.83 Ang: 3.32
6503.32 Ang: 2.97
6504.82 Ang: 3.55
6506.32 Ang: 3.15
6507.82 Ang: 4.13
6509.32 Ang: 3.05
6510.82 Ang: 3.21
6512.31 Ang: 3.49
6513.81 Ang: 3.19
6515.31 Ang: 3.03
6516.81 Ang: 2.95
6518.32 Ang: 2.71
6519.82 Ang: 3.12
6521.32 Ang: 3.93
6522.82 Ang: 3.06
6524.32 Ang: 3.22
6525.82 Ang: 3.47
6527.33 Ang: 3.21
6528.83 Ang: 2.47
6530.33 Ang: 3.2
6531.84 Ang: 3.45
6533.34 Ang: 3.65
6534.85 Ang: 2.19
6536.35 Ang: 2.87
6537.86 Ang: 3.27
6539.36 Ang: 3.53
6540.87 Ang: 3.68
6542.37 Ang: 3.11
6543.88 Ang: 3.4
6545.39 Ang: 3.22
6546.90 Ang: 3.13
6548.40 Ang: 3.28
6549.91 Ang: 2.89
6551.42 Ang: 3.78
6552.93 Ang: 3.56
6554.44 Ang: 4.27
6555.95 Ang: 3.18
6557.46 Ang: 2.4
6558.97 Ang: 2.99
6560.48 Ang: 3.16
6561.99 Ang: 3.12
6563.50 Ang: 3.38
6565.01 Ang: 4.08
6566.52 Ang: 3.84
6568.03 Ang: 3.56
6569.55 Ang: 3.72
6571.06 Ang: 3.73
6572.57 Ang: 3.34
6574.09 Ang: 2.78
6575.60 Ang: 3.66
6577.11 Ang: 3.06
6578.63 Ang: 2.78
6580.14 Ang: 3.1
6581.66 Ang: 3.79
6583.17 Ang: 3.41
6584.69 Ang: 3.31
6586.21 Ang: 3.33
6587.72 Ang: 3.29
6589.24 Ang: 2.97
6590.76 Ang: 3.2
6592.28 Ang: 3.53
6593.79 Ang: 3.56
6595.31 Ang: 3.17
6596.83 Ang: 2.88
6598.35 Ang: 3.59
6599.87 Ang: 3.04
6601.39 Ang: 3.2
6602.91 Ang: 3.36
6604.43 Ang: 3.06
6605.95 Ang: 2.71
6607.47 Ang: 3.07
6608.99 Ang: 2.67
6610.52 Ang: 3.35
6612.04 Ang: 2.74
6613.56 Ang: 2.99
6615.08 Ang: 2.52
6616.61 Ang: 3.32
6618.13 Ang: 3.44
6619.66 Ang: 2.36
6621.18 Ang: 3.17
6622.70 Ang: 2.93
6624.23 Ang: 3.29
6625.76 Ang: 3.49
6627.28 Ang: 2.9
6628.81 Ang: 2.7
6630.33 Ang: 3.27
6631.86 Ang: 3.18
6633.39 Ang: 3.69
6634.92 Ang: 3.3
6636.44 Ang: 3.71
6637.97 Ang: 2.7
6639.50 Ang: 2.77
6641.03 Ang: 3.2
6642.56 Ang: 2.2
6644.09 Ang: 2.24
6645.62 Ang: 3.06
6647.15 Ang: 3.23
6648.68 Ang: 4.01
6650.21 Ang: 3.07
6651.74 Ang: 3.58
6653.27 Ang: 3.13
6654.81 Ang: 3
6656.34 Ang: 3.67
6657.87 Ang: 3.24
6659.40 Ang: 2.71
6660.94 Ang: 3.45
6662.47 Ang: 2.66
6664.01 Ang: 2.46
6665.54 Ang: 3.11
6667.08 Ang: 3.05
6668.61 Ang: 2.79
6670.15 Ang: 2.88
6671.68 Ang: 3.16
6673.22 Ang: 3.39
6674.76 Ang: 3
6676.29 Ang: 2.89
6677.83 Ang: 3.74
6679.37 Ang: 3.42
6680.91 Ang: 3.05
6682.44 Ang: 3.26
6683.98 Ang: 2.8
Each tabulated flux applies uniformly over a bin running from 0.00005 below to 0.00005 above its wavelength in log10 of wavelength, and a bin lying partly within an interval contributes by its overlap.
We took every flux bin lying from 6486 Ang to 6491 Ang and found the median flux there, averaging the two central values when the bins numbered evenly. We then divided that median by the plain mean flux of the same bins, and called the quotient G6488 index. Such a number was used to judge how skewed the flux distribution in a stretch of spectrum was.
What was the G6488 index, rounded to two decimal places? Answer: 0.90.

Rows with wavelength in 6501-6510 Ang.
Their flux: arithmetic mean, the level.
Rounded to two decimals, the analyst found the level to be 3.36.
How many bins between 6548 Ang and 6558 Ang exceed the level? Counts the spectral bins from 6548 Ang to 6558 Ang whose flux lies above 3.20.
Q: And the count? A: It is 4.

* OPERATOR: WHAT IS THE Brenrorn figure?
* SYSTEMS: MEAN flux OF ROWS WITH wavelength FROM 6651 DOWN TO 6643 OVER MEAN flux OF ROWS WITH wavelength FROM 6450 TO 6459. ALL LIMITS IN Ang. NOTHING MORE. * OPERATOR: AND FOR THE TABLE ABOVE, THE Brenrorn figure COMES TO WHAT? 1.02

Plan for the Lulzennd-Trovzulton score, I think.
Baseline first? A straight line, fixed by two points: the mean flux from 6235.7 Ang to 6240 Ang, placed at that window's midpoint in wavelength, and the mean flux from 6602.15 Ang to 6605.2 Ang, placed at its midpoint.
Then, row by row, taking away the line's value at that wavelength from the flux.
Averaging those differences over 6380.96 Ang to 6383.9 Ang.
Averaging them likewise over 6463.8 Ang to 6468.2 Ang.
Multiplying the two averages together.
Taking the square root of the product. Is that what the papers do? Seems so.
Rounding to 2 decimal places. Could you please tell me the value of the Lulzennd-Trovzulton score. 0.27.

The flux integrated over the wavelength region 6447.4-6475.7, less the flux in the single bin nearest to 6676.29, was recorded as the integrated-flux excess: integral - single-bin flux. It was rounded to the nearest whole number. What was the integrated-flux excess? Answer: 88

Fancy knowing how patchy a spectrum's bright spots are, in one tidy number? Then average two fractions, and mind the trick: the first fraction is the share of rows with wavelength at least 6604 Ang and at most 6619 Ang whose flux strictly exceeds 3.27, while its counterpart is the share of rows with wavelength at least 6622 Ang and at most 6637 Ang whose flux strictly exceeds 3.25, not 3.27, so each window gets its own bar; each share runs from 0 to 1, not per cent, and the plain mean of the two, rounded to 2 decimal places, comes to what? 0.45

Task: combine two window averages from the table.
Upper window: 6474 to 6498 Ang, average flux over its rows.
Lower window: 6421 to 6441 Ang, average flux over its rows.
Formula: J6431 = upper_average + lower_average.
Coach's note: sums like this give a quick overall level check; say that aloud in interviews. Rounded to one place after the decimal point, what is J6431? 6.3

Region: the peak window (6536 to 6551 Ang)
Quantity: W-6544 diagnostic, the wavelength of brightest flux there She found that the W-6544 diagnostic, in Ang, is 6540.87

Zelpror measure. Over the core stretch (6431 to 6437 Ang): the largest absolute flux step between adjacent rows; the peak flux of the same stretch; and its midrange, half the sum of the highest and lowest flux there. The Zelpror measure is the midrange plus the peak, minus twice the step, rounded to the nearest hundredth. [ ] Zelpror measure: 4.82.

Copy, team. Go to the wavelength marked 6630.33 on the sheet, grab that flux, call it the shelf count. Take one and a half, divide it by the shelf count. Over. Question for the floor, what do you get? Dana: 0.46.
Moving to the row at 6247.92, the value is 0.53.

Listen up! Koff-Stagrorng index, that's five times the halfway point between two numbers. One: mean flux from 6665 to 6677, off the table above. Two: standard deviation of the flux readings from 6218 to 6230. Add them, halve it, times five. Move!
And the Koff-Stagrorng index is 8.4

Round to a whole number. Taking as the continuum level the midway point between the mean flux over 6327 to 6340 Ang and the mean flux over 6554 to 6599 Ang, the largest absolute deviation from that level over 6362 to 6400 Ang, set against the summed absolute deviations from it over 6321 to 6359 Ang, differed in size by 11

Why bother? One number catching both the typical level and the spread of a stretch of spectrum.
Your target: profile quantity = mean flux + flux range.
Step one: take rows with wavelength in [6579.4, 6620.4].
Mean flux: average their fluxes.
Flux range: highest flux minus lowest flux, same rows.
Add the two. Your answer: 4.6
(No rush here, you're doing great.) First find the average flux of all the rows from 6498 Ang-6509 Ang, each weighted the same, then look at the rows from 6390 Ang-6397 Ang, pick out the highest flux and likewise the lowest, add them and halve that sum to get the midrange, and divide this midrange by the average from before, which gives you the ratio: 0.99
